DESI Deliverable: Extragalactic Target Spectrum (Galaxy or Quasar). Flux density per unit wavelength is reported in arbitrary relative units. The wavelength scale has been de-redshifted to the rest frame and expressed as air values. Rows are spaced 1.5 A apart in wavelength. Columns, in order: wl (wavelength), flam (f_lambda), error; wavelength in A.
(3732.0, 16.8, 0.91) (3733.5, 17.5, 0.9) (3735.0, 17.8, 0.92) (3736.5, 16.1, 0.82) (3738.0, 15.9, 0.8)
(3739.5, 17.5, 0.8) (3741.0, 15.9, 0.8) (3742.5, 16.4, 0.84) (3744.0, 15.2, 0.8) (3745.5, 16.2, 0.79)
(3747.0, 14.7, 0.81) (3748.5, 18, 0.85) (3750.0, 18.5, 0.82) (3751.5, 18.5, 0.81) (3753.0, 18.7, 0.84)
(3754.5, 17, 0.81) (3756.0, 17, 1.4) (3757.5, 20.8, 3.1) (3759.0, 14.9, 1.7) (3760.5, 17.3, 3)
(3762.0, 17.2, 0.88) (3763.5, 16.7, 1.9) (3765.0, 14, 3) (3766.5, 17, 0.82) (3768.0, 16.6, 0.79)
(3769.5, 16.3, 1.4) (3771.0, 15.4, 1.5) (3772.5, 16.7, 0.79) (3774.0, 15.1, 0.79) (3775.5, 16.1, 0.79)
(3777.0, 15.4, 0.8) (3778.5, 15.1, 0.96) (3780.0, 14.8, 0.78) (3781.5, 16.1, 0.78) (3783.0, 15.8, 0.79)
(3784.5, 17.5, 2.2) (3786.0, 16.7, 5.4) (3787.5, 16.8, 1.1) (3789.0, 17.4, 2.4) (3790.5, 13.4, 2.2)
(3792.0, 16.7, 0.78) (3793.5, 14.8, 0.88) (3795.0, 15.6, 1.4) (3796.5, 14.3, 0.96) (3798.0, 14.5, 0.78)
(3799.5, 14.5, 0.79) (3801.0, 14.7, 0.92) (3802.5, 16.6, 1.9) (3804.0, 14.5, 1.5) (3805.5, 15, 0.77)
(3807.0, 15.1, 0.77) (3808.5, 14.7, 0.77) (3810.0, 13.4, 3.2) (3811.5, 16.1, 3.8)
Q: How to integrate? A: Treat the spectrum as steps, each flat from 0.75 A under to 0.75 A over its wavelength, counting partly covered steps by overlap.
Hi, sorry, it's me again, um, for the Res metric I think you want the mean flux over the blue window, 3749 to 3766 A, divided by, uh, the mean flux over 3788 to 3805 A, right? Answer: 1.14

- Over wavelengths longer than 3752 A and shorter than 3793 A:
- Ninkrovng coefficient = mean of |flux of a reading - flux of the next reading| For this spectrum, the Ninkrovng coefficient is 1.5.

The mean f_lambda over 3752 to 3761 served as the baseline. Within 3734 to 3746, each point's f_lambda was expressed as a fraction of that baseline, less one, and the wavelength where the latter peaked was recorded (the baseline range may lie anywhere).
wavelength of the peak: 3735.0 A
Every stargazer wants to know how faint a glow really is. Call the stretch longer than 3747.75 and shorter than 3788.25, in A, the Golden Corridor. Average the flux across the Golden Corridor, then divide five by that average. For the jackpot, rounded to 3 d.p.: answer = 0.300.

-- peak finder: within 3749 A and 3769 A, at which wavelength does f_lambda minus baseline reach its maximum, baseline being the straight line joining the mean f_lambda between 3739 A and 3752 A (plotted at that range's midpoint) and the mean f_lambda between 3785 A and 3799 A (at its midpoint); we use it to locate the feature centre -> 3757.5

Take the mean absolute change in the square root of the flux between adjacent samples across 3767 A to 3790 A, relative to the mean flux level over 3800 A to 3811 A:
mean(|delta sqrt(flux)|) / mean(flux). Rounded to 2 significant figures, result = 0.0067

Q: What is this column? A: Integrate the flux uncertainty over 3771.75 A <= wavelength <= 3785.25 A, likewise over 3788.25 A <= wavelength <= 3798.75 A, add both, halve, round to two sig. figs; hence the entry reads 14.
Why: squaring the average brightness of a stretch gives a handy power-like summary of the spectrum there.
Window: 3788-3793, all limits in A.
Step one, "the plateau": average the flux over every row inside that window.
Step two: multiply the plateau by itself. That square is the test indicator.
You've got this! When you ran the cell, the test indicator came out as 251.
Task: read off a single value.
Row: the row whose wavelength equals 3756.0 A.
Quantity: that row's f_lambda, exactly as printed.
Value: 17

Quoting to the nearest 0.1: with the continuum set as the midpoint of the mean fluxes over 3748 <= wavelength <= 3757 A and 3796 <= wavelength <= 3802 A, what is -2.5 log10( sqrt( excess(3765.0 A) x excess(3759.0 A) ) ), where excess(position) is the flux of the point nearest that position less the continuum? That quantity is -0.6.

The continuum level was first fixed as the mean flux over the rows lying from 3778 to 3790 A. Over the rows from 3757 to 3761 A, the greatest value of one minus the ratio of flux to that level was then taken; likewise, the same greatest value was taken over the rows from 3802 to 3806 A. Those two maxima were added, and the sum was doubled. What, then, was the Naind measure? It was 0.4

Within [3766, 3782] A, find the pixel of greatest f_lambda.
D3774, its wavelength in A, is 3766.5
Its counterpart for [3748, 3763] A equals 3757.5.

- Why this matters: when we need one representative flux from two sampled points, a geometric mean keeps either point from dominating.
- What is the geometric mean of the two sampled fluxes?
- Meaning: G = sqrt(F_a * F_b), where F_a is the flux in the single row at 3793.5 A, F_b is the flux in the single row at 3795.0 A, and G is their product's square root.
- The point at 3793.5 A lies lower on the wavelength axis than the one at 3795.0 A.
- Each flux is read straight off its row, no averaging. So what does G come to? 15.2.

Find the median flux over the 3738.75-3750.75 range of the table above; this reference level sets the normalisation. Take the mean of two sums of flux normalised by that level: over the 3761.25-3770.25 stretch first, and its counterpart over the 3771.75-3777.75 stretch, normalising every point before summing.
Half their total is 4.9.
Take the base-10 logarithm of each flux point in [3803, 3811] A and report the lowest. 1.13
